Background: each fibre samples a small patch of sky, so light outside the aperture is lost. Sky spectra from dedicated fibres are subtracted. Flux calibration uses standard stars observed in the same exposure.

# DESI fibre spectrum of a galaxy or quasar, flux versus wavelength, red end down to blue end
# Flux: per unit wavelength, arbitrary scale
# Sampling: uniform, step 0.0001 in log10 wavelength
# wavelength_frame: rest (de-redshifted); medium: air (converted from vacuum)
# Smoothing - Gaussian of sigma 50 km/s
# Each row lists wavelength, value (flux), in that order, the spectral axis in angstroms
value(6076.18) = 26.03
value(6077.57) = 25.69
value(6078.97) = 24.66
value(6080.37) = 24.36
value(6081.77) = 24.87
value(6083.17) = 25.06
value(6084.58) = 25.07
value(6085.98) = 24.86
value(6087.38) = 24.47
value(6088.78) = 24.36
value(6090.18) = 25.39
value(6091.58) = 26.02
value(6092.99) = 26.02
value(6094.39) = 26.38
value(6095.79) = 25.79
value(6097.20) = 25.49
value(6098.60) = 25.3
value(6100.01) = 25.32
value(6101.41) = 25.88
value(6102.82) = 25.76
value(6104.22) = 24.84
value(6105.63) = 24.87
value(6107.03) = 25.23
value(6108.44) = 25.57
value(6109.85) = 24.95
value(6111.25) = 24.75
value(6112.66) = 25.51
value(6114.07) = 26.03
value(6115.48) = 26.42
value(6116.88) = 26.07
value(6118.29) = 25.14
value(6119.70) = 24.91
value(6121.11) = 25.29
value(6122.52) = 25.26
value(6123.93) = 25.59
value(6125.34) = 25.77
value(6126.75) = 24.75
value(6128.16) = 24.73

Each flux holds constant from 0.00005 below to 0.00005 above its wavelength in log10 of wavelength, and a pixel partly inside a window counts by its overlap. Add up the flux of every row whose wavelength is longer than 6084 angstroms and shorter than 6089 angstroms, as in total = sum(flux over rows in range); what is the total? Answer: 99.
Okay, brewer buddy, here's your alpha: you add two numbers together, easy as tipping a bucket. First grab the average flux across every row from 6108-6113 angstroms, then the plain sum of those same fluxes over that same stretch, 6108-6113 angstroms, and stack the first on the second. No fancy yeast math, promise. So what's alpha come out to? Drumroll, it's 126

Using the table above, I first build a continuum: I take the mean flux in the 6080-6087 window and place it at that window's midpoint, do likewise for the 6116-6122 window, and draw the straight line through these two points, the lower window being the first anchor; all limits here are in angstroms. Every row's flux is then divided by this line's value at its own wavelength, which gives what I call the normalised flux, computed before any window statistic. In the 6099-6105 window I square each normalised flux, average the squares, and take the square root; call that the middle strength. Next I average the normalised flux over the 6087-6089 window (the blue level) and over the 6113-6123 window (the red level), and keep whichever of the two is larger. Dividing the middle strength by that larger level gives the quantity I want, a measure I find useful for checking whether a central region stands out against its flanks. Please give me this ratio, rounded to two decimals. 1.00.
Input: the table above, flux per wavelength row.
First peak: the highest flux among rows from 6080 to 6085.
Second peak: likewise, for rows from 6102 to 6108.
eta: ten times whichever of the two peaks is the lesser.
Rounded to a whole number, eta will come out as 251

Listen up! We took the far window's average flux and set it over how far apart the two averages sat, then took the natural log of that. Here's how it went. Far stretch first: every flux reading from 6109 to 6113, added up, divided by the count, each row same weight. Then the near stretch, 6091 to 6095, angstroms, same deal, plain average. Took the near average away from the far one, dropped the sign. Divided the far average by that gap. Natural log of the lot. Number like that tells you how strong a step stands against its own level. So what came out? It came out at 3.2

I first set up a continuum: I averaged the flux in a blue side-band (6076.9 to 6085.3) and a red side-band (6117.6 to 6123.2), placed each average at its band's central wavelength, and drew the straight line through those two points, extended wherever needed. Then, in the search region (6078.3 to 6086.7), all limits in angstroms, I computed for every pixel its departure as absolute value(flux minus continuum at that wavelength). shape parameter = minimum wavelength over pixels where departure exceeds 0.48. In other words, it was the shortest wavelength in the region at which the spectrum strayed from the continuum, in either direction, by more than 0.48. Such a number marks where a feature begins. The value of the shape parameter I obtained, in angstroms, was 6080.37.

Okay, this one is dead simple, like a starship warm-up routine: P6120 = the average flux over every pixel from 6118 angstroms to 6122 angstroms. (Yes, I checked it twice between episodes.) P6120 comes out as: 25.1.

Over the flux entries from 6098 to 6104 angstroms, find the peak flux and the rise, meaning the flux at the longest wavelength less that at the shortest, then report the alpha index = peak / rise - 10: 46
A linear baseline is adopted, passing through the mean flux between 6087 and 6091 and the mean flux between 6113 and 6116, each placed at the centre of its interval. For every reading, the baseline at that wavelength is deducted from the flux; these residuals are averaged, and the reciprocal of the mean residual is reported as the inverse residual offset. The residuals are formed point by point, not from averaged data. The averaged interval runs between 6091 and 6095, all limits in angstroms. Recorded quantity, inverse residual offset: 1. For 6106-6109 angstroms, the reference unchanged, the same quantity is -2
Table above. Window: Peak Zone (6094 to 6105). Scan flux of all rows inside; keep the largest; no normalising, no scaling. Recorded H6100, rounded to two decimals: 26.38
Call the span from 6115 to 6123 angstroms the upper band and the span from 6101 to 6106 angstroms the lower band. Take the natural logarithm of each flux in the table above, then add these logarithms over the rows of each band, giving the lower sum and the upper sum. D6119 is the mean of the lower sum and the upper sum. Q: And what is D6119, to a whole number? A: 16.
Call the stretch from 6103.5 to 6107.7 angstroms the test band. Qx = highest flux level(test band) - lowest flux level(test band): 0.39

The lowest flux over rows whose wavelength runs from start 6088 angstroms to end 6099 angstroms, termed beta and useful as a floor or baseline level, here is 24.36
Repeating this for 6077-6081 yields 24.36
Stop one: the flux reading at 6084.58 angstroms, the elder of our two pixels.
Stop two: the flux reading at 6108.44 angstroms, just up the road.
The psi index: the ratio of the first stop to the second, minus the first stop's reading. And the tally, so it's -24.1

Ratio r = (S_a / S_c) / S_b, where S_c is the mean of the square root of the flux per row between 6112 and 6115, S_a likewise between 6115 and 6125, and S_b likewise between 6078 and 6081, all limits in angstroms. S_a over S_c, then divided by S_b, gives 0.201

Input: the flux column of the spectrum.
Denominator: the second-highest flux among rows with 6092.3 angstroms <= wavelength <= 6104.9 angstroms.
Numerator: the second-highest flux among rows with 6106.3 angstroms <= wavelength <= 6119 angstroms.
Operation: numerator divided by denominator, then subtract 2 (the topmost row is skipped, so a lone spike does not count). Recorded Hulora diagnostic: -0.998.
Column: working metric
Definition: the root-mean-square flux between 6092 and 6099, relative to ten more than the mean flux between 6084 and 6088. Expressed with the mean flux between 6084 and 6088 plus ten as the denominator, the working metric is 0.741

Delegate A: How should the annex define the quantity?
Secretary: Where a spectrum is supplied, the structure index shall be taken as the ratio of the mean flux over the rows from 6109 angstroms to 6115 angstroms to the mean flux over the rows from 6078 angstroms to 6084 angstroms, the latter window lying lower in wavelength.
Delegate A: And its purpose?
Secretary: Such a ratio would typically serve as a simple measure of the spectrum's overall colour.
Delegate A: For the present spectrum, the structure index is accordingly 1.02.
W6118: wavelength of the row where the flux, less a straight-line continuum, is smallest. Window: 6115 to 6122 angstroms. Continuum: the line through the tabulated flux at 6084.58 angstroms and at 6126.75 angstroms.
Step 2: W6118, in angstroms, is 6119.70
